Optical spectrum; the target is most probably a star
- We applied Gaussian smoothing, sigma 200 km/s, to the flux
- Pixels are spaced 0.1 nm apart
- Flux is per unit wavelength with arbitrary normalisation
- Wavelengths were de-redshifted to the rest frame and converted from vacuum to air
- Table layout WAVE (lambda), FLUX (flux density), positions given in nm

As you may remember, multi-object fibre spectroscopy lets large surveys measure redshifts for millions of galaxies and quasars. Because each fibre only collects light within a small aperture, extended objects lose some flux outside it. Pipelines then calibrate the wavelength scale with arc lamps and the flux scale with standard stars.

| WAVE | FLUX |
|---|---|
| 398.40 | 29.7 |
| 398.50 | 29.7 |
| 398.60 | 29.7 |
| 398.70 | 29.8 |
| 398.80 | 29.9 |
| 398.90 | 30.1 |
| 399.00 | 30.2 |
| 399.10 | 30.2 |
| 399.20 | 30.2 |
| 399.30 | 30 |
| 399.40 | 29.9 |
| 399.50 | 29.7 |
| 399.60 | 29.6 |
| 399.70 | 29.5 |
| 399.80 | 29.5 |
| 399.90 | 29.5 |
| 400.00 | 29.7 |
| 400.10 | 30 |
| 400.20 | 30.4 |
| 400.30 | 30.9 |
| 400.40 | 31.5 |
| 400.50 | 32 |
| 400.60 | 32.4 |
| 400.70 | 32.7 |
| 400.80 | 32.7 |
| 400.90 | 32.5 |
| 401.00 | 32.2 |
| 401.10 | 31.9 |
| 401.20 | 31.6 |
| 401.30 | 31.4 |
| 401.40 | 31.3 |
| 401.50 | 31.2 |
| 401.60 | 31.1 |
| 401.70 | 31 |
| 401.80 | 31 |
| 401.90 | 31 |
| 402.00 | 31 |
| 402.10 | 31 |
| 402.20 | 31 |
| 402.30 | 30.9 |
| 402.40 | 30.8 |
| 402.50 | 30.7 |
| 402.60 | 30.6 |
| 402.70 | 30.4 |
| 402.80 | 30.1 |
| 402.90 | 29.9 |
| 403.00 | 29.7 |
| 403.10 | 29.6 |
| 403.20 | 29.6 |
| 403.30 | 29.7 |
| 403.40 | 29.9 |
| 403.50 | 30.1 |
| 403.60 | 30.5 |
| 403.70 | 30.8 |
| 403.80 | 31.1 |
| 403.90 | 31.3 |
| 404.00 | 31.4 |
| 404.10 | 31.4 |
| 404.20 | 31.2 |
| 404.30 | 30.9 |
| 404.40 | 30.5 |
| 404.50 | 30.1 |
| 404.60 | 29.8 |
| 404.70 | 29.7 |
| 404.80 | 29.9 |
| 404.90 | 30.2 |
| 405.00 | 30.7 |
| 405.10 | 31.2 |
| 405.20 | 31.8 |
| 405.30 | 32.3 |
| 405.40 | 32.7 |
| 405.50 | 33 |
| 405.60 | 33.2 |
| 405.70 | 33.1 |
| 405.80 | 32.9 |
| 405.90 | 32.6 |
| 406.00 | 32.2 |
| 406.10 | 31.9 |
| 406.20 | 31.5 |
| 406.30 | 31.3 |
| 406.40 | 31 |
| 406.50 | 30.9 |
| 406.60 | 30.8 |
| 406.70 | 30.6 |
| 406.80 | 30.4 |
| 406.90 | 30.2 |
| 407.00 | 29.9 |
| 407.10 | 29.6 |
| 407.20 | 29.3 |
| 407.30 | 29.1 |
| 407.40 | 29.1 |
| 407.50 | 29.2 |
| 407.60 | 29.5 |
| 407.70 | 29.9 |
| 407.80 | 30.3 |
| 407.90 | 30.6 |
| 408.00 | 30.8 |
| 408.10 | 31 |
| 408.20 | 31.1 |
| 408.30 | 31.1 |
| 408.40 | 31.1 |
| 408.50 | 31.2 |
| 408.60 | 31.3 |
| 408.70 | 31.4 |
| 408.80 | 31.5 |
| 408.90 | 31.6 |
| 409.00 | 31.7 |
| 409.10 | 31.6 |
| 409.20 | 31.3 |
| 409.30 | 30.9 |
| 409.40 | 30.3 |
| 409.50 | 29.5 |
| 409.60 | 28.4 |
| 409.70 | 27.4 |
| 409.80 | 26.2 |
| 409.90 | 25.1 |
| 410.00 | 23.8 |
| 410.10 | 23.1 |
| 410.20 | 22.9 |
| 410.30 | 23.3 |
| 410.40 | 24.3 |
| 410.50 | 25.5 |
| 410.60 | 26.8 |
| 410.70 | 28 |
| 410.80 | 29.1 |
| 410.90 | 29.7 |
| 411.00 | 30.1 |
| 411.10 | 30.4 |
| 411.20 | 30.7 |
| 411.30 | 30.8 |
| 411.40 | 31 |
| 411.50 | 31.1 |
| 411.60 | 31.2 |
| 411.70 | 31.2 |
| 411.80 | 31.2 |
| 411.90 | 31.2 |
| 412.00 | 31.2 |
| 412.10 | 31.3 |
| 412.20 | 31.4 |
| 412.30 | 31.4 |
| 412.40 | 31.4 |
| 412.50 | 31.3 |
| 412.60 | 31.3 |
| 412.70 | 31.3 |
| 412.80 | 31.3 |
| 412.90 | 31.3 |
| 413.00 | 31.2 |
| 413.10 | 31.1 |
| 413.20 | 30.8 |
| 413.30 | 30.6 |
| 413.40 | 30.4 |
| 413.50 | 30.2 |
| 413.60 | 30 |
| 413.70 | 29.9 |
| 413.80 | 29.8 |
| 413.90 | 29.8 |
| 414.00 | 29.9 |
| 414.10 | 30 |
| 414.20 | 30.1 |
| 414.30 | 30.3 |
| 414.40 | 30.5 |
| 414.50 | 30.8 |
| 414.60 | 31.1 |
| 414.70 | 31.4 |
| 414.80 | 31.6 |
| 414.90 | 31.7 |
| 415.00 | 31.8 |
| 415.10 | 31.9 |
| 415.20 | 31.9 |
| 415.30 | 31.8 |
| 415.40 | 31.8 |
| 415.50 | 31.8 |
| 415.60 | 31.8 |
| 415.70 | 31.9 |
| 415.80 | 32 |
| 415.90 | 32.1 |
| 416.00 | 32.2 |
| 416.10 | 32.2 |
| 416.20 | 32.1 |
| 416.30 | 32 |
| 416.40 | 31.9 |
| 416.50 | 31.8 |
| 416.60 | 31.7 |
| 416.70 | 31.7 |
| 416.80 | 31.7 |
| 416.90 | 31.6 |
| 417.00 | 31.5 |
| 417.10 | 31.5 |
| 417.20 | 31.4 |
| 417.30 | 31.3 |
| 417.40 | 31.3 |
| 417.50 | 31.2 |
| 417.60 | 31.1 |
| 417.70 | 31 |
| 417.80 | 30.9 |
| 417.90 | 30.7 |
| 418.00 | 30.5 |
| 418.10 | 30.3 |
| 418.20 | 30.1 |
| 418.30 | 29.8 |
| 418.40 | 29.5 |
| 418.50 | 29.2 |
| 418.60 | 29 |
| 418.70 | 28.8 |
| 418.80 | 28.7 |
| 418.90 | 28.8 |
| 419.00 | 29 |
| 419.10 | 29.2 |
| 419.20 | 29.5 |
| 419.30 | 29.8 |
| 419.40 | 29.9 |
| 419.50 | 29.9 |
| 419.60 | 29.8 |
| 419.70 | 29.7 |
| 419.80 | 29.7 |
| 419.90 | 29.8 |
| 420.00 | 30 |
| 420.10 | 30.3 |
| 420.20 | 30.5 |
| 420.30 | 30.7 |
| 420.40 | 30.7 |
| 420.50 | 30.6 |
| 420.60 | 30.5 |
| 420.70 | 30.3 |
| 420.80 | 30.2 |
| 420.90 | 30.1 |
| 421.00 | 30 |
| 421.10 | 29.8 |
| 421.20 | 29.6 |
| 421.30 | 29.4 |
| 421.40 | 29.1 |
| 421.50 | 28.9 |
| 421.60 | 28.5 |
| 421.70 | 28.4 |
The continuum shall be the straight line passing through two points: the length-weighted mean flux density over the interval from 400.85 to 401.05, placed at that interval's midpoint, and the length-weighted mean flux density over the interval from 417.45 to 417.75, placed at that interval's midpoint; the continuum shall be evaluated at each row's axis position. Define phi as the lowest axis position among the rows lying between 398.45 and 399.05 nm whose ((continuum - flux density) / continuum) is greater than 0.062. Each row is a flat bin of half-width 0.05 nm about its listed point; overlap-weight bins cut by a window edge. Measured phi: 398.50 nm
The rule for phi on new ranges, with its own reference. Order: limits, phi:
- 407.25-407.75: 407.30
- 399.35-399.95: 399.40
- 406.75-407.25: 407.00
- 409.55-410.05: 409.60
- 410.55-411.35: 410.60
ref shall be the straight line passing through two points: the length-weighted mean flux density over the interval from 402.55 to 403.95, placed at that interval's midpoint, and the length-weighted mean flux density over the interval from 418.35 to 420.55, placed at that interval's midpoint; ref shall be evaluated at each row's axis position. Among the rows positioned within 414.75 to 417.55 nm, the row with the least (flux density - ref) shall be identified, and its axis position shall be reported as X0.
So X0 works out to 417.50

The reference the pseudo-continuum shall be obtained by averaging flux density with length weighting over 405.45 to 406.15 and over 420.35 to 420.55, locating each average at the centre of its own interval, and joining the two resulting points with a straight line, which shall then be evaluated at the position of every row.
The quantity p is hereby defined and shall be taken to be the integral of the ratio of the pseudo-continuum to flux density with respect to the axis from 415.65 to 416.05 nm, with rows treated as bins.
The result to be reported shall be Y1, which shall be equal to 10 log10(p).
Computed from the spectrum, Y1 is -4.08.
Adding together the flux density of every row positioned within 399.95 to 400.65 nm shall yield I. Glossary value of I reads 217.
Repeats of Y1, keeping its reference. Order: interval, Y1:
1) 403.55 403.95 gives -3.70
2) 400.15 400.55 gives -3.67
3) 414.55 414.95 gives -3.98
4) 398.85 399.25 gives -3.51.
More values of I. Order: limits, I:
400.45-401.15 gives 226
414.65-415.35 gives 222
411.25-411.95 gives 218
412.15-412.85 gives 219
